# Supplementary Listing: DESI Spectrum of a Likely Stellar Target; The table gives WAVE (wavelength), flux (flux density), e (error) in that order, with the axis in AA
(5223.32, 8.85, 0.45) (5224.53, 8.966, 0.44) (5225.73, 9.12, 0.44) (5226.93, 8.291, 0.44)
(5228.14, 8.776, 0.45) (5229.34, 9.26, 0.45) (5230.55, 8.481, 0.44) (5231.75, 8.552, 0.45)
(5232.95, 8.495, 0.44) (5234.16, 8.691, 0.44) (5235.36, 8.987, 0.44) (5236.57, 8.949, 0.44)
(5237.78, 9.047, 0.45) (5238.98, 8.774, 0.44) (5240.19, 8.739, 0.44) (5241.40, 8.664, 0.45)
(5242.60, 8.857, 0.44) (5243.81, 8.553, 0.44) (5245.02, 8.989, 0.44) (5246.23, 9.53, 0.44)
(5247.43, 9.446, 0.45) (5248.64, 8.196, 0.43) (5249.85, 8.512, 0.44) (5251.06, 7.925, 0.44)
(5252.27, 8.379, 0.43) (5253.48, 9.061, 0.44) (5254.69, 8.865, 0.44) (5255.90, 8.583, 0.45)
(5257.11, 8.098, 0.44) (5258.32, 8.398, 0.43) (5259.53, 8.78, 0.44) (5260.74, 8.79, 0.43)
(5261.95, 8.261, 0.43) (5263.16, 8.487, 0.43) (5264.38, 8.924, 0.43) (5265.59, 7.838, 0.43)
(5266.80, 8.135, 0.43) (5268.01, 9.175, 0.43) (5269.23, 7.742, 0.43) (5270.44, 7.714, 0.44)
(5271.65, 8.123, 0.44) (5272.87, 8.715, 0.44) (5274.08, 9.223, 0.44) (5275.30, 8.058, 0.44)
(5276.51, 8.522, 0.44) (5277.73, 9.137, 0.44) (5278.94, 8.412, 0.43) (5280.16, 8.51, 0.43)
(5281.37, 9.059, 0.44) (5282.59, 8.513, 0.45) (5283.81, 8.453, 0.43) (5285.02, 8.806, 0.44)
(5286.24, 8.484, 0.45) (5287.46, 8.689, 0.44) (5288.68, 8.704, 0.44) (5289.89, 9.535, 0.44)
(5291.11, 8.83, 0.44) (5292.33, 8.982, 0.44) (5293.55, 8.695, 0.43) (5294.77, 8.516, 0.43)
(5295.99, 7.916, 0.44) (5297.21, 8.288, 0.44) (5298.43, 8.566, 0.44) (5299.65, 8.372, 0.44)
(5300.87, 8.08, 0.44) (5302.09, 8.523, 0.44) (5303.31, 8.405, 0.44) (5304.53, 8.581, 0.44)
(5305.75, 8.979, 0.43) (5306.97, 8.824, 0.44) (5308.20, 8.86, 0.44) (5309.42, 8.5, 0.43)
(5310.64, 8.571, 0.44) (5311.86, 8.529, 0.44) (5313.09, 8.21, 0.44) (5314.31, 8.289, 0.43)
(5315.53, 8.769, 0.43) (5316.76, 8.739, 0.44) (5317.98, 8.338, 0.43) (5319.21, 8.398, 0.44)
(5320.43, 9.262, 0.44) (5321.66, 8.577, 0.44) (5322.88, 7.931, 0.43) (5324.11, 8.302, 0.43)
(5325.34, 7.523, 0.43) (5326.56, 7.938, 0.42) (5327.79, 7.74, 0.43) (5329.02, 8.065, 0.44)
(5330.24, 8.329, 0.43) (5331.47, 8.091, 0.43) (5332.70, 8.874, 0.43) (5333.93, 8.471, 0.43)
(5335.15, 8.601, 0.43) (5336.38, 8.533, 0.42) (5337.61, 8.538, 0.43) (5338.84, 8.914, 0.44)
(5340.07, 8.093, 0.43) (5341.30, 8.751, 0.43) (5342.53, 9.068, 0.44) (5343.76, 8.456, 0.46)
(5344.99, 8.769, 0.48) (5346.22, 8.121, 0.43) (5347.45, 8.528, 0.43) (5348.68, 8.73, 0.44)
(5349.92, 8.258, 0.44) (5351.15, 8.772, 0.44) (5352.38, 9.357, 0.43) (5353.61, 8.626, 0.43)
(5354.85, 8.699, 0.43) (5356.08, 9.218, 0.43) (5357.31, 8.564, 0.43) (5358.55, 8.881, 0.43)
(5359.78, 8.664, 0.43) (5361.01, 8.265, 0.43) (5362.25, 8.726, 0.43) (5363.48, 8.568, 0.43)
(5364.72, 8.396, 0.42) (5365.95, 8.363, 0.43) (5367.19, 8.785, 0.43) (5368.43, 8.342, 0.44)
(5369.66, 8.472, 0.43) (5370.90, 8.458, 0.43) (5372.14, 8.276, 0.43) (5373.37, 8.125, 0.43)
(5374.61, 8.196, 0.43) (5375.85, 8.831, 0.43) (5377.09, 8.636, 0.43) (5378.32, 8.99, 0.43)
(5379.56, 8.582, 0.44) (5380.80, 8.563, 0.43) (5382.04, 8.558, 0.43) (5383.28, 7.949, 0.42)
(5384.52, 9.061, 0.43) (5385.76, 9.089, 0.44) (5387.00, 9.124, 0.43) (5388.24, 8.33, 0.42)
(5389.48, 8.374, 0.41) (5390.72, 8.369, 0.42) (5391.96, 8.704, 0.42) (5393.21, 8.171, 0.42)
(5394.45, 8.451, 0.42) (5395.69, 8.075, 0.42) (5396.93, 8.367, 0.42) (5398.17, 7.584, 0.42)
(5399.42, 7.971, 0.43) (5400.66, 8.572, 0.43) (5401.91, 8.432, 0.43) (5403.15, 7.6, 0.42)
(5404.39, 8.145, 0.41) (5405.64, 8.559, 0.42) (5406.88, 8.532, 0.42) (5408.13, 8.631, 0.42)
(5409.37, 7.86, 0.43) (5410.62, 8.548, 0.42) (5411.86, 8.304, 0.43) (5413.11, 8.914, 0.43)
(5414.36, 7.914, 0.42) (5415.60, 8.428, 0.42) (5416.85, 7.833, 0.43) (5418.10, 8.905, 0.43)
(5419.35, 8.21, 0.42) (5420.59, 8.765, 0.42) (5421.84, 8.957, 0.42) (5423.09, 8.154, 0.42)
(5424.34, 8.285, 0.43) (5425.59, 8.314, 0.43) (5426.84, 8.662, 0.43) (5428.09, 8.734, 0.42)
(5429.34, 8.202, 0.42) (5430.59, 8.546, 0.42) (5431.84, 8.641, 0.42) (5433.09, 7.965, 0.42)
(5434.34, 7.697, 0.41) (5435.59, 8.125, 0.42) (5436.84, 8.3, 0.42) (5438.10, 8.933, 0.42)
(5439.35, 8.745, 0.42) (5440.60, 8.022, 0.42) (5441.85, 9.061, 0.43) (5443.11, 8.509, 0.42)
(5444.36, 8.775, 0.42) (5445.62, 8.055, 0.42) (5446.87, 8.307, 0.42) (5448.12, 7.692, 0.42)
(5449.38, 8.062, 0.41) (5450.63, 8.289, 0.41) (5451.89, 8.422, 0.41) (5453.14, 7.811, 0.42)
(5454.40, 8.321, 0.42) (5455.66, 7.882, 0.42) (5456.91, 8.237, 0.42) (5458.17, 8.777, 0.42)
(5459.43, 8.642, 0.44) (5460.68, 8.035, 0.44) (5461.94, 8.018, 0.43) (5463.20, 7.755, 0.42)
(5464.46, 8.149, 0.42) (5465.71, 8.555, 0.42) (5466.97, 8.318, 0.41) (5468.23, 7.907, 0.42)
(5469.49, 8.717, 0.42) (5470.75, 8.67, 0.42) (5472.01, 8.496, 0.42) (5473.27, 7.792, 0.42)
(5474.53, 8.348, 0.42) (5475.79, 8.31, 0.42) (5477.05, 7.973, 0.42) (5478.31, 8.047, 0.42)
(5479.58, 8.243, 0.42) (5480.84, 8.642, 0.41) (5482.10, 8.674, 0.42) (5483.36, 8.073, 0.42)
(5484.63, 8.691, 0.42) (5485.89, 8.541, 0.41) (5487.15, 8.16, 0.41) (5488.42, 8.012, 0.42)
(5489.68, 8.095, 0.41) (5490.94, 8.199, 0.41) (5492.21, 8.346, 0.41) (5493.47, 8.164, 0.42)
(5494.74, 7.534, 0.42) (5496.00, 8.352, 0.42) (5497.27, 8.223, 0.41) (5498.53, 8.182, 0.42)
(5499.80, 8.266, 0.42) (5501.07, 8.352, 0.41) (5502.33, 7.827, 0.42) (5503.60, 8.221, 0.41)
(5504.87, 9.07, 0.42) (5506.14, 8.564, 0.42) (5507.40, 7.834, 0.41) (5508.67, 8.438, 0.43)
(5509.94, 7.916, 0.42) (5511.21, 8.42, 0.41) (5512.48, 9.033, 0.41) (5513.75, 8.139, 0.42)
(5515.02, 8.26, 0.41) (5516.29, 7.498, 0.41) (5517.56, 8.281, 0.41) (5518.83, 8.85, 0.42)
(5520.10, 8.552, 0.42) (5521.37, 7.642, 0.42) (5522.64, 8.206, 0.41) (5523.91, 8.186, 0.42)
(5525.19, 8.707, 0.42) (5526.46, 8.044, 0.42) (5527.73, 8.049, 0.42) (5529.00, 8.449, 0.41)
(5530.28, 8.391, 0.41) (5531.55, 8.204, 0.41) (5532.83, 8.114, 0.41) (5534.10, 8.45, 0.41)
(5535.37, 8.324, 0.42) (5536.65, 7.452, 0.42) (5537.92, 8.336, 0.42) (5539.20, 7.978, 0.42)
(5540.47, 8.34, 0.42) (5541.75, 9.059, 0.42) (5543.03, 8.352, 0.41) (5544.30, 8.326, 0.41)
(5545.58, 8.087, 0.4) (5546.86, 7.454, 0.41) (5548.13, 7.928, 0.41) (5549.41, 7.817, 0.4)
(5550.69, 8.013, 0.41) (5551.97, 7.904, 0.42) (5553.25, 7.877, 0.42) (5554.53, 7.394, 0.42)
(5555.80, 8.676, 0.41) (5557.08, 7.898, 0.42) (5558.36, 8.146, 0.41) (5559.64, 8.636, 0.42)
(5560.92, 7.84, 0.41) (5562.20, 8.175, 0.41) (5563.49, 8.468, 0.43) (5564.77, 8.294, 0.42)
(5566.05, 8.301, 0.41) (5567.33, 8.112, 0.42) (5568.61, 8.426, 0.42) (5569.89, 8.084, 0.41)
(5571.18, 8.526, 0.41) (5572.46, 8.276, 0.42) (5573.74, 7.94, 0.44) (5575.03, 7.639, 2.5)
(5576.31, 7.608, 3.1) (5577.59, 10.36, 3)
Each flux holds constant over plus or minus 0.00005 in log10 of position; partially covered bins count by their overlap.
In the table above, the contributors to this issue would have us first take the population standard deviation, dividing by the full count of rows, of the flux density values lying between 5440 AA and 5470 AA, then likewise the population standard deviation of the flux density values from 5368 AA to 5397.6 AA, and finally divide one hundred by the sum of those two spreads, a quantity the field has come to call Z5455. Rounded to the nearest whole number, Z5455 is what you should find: 148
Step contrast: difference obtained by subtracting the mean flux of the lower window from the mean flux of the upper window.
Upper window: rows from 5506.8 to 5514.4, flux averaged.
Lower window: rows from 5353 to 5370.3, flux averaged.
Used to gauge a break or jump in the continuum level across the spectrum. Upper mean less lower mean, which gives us -0.32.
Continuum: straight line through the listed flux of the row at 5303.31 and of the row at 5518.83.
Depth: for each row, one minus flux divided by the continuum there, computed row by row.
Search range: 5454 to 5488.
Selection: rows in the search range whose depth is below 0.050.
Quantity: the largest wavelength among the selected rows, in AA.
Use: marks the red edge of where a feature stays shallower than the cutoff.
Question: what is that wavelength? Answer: 5485.89 AA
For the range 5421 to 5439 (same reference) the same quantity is 5438.10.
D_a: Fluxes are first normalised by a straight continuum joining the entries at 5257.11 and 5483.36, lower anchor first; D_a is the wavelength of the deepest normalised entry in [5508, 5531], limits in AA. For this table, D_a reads 5516.29 AA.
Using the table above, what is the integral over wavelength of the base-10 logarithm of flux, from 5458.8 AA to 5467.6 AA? 8.05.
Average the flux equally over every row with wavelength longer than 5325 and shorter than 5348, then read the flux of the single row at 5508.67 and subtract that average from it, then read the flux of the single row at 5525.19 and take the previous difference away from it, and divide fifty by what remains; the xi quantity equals 5.77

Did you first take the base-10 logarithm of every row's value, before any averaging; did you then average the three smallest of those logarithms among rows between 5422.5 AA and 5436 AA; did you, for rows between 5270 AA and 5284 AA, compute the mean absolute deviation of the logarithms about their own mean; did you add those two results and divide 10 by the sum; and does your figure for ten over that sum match 10.9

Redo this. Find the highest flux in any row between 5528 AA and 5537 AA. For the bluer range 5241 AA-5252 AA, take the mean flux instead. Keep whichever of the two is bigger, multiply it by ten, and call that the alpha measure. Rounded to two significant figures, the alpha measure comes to 87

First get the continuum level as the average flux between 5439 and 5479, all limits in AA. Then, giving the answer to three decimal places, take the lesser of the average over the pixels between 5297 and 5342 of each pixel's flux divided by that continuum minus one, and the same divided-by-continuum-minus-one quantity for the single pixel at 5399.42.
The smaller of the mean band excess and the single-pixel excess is -0.036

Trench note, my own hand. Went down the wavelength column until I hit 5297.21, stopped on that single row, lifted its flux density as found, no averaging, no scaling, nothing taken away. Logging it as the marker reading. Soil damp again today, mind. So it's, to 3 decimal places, 8.288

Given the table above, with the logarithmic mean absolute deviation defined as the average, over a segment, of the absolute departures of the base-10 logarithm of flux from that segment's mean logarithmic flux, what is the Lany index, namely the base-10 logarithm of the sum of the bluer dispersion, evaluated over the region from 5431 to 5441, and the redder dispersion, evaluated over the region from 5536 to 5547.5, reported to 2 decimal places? -1.42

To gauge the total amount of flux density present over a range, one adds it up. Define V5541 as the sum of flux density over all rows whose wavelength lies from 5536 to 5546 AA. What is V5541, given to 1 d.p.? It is 65.9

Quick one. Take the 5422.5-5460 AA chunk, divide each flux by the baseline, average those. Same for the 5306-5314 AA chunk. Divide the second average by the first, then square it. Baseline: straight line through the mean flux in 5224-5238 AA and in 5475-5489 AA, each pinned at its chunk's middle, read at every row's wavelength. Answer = 1.00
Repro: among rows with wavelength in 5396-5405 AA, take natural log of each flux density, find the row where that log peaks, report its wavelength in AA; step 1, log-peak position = 5400.66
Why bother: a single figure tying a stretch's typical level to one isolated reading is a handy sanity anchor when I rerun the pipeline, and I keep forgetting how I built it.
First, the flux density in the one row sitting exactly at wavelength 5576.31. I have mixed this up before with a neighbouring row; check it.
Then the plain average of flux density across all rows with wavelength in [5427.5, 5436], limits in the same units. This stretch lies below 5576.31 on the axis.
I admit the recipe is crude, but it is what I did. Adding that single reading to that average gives 15.9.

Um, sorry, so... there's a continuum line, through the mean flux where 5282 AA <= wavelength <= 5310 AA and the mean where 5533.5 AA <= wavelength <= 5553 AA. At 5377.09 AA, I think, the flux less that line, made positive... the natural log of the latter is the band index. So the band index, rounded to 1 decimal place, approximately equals -1.7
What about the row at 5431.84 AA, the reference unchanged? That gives -1.2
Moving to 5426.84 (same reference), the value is -1.2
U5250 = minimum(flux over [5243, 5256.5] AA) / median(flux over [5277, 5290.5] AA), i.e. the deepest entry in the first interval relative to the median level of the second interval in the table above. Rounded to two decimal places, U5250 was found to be 0.91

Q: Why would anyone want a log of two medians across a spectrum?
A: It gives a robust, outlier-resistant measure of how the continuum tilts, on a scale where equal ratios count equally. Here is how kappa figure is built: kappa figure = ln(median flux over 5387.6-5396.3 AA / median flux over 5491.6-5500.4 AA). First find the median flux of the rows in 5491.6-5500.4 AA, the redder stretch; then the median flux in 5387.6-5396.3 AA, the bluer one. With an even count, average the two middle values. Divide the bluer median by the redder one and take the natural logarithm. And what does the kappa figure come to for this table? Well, 0.018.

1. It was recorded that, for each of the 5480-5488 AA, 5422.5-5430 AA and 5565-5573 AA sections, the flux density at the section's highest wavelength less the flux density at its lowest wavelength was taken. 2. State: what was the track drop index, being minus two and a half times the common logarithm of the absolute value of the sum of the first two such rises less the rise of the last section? 0.97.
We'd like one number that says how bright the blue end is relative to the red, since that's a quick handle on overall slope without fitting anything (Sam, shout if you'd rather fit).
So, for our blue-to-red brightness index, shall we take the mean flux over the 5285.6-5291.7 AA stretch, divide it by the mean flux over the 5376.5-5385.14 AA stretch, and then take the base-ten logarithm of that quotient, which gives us 0.011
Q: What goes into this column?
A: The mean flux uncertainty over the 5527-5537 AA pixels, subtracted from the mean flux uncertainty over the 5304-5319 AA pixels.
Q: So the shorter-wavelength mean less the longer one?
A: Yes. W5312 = 0.022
